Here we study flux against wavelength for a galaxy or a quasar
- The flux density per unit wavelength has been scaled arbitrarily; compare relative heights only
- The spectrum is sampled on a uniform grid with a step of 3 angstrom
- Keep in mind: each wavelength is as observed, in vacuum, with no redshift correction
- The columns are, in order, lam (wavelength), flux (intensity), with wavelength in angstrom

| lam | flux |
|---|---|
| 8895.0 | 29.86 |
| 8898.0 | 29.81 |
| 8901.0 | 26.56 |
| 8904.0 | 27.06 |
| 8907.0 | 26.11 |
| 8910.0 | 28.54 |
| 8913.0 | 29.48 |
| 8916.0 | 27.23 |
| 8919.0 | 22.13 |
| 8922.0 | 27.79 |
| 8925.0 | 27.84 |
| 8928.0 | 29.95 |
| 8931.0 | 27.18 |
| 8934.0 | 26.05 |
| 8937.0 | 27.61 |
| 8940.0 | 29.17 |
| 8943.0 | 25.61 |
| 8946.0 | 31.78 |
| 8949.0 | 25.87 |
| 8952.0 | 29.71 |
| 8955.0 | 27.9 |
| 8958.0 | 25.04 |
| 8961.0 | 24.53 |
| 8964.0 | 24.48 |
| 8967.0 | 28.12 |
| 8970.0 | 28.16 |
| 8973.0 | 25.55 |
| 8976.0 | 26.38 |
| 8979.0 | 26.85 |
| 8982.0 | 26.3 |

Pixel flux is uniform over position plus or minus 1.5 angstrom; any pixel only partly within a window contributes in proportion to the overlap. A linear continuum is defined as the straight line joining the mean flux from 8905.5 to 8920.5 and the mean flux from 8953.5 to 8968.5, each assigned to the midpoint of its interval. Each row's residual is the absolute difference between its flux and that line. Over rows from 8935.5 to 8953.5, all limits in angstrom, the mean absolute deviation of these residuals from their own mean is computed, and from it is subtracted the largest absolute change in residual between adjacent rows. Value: -3.6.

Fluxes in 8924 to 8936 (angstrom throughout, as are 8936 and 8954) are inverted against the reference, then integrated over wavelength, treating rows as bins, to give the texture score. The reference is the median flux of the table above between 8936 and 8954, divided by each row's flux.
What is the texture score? 12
